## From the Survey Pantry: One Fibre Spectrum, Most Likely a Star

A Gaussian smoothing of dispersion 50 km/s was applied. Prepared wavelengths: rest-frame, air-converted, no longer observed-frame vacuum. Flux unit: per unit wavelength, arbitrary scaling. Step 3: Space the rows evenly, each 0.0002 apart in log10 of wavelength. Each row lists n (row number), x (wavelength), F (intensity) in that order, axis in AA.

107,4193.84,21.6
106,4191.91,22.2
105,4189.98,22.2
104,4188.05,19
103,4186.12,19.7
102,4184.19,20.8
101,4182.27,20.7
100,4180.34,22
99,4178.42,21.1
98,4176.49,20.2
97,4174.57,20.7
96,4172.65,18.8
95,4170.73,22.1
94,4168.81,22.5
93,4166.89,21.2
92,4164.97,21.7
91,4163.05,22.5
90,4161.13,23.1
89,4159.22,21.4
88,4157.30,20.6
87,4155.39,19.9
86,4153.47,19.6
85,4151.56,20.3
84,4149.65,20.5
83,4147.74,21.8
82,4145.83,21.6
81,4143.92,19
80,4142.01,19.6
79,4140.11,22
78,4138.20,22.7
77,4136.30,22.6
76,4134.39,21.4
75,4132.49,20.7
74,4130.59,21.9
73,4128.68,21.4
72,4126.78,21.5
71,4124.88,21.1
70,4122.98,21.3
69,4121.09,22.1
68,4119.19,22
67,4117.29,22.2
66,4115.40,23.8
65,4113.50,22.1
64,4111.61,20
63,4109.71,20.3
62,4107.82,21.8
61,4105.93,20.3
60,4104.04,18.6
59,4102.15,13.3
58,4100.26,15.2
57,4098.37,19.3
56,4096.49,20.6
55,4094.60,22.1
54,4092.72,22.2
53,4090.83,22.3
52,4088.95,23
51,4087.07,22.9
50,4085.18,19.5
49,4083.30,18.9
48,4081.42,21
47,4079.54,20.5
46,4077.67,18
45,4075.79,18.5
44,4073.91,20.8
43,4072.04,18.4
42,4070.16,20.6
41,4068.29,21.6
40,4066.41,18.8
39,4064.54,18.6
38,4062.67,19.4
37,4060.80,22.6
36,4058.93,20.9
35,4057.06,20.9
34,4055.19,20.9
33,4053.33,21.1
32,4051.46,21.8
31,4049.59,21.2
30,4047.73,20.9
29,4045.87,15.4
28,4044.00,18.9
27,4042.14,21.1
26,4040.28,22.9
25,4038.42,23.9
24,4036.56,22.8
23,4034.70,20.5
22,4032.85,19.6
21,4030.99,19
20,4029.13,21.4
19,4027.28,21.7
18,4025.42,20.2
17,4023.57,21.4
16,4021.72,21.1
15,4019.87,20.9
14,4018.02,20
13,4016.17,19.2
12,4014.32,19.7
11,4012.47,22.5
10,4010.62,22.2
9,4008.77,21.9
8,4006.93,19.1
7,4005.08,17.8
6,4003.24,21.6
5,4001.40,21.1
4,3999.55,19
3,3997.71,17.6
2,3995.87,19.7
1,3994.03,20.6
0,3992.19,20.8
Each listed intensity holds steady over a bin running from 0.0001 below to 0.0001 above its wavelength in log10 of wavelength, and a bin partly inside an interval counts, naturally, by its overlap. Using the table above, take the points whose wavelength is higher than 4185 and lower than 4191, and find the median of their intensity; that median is 19.7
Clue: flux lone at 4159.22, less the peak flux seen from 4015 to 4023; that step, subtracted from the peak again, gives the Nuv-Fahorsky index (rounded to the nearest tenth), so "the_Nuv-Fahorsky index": 20.8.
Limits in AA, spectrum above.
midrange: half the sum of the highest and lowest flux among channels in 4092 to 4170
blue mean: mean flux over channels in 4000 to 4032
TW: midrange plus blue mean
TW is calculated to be 39.2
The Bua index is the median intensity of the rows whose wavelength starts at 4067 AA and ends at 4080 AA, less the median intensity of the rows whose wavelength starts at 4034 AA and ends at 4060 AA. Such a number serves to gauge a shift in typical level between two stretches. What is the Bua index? -0.5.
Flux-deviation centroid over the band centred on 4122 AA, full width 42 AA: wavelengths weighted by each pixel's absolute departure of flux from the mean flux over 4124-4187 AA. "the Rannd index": 4116.1 AA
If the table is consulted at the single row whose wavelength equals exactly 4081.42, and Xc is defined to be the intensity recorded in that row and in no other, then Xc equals 21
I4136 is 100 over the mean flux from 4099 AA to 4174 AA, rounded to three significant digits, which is 4.79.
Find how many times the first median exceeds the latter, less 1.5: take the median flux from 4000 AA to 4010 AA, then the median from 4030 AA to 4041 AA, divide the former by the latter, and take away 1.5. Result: -0.53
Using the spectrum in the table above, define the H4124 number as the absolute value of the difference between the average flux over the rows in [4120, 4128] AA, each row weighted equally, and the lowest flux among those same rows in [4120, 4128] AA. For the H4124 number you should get 0.4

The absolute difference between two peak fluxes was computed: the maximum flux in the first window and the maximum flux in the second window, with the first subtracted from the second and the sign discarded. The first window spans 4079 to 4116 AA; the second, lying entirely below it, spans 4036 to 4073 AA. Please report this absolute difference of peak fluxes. 0.10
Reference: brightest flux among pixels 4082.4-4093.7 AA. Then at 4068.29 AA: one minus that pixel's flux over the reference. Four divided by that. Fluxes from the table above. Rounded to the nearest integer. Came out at 66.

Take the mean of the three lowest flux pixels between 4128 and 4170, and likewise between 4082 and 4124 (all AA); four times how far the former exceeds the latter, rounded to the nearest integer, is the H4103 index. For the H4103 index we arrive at 15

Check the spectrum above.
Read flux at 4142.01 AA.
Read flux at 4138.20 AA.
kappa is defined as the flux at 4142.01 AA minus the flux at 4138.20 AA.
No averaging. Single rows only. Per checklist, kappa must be -3.1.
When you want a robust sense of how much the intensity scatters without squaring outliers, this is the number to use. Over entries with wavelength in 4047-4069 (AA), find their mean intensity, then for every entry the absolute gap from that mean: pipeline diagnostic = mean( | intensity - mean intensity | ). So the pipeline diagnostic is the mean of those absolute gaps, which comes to 0.90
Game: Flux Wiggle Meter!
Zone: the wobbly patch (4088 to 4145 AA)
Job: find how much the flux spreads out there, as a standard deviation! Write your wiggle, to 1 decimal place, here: 2.2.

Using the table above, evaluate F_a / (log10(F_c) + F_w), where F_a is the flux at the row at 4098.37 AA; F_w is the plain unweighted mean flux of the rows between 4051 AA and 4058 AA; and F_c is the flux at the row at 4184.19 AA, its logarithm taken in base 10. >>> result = 0.86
